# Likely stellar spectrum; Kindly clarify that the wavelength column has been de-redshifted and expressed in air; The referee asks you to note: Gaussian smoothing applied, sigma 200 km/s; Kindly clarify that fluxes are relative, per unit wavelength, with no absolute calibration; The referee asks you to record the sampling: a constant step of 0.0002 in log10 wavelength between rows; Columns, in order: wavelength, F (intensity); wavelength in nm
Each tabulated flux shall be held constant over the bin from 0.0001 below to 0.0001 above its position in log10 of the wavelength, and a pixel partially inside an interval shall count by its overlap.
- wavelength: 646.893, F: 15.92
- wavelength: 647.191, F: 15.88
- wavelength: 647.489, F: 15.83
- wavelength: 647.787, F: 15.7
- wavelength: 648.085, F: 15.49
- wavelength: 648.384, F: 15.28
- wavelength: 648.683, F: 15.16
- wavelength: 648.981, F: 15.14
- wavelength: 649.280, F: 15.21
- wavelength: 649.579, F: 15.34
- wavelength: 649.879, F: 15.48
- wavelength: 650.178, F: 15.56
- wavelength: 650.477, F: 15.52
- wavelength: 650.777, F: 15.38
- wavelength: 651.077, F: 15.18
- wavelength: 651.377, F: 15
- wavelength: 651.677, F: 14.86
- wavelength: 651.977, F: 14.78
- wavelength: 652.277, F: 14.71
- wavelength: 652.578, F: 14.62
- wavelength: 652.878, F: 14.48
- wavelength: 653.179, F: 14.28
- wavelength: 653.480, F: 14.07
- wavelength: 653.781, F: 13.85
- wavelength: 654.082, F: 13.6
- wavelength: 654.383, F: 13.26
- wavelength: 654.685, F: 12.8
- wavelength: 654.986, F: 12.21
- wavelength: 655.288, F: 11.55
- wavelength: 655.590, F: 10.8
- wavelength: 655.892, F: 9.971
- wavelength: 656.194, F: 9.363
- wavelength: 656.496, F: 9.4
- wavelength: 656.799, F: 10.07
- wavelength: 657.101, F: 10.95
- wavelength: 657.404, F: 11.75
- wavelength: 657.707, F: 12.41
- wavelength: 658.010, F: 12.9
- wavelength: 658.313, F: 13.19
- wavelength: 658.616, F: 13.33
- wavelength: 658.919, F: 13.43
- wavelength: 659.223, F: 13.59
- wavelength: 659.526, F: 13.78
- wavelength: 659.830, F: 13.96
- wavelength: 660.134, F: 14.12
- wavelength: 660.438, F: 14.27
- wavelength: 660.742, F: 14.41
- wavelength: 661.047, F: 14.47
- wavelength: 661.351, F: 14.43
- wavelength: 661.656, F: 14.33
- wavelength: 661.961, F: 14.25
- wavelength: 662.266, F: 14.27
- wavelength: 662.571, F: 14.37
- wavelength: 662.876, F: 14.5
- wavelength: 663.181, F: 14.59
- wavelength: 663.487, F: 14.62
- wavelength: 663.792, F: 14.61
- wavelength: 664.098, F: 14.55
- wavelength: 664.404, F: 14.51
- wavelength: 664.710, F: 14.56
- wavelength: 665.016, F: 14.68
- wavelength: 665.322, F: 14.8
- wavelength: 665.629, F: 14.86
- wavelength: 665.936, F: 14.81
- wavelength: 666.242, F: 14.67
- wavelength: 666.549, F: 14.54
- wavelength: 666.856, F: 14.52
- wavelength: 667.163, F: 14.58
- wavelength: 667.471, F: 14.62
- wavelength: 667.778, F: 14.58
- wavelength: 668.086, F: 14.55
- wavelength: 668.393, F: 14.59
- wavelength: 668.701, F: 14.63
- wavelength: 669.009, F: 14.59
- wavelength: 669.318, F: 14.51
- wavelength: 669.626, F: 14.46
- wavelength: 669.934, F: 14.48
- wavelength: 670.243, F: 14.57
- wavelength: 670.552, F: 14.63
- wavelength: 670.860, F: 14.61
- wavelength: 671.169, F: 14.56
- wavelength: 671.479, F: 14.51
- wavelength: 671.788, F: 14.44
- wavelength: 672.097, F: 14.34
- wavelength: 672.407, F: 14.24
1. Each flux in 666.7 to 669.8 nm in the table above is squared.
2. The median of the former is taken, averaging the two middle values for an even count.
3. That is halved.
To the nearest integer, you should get 106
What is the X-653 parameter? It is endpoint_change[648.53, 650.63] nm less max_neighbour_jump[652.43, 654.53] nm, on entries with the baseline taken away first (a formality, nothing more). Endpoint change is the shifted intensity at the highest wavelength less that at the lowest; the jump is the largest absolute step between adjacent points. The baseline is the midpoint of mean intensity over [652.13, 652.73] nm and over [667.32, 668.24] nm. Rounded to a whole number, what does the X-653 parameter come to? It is 0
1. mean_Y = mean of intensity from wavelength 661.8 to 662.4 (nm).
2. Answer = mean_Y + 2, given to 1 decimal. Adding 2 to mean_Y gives 16.3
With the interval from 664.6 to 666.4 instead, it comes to 16.7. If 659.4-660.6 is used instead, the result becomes 16.0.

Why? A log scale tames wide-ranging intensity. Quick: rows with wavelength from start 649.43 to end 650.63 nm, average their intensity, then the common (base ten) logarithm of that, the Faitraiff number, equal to 1.19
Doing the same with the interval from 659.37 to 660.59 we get 1.15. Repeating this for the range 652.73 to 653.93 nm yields 1.15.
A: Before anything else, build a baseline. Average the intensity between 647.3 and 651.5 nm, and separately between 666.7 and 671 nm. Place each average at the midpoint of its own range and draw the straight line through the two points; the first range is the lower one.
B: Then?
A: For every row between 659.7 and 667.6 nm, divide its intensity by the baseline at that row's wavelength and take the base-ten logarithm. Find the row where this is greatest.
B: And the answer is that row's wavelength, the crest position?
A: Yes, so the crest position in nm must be 665.629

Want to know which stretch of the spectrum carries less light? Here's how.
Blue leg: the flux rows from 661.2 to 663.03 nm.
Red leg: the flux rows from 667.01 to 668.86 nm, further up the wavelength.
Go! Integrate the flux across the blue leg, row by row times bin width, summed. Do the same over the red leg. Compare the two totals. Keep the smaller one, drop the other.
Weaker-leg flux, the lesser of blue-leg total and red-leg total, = 26.3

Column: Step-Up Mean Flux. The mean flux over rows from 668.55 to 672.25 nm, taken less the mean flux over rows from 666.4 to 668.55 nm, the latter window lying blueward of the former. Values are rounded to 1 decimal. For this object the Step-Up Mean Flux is 0.0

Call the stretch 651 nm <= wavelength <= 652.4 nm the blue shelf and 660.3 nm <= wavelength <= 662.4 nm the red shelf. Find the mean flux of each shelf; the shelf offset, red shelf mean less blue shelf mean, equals -0.6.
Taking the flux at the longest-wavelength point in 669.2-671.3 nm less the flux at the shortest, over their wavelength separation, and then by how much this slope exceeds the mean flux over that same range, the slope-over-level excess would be -14.5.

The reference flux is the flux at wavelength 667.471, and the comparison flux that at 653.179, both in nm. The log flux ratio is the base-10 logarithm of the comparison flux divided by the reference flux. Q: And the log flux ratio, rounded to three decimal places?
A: -0.010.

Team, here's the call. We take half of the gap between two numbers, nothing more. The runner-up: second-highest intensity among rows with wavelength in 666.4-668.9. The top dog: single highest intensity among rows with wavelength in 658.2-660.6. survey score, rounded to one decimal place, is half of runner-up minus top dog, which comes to 0.2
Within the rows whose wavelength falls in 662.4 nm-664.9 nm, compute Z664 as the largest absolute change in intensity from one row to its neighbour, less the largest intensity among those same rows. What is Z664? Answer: -14.5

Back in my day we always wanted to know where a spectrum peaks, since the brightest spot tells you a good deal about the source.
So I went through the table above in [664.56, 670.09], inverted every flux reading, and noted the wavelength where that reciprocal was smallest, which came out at 665.629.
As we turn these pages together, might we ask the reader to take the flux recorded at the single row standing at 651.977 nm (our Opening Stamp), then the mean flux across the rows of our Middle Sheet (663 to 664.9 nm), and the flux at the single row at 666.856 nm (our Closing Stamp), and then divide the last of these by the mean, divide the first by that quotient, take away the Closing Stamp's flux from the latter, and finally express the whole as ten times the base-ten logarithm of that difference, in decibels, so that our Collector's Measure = -5.0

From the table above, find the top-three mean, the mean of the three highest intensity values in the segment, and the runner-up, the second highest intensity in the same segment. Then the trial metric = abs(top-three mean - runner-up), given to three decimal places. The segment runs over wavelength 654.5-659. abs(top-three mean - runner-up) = 0.013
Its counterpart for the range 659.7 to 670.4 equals 0.013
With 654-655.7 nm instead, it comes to 0.040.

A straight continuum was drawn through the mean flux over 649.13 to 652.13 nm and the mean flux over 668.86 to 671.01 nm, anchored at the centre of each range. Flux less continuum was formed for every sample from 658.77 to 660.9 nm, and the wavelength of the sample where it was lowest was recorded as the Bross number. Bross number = 658.919 nm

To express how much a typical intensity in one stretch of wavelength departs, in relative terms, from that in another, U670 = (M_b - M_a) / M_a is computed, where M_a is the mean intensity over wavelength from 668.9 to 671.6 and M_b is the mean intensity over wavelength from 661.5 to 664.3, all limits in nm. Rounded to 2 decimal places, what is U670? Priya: -0.01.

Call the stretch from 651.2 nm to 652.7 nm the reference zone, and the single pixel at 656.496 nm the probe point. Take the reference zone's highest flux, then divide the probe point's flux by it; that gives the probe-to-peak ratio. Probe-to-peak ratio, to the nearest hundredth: 0.63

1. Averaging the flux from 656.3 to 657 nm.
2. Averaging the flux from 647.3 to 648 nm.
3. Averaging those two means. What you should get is 12.8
